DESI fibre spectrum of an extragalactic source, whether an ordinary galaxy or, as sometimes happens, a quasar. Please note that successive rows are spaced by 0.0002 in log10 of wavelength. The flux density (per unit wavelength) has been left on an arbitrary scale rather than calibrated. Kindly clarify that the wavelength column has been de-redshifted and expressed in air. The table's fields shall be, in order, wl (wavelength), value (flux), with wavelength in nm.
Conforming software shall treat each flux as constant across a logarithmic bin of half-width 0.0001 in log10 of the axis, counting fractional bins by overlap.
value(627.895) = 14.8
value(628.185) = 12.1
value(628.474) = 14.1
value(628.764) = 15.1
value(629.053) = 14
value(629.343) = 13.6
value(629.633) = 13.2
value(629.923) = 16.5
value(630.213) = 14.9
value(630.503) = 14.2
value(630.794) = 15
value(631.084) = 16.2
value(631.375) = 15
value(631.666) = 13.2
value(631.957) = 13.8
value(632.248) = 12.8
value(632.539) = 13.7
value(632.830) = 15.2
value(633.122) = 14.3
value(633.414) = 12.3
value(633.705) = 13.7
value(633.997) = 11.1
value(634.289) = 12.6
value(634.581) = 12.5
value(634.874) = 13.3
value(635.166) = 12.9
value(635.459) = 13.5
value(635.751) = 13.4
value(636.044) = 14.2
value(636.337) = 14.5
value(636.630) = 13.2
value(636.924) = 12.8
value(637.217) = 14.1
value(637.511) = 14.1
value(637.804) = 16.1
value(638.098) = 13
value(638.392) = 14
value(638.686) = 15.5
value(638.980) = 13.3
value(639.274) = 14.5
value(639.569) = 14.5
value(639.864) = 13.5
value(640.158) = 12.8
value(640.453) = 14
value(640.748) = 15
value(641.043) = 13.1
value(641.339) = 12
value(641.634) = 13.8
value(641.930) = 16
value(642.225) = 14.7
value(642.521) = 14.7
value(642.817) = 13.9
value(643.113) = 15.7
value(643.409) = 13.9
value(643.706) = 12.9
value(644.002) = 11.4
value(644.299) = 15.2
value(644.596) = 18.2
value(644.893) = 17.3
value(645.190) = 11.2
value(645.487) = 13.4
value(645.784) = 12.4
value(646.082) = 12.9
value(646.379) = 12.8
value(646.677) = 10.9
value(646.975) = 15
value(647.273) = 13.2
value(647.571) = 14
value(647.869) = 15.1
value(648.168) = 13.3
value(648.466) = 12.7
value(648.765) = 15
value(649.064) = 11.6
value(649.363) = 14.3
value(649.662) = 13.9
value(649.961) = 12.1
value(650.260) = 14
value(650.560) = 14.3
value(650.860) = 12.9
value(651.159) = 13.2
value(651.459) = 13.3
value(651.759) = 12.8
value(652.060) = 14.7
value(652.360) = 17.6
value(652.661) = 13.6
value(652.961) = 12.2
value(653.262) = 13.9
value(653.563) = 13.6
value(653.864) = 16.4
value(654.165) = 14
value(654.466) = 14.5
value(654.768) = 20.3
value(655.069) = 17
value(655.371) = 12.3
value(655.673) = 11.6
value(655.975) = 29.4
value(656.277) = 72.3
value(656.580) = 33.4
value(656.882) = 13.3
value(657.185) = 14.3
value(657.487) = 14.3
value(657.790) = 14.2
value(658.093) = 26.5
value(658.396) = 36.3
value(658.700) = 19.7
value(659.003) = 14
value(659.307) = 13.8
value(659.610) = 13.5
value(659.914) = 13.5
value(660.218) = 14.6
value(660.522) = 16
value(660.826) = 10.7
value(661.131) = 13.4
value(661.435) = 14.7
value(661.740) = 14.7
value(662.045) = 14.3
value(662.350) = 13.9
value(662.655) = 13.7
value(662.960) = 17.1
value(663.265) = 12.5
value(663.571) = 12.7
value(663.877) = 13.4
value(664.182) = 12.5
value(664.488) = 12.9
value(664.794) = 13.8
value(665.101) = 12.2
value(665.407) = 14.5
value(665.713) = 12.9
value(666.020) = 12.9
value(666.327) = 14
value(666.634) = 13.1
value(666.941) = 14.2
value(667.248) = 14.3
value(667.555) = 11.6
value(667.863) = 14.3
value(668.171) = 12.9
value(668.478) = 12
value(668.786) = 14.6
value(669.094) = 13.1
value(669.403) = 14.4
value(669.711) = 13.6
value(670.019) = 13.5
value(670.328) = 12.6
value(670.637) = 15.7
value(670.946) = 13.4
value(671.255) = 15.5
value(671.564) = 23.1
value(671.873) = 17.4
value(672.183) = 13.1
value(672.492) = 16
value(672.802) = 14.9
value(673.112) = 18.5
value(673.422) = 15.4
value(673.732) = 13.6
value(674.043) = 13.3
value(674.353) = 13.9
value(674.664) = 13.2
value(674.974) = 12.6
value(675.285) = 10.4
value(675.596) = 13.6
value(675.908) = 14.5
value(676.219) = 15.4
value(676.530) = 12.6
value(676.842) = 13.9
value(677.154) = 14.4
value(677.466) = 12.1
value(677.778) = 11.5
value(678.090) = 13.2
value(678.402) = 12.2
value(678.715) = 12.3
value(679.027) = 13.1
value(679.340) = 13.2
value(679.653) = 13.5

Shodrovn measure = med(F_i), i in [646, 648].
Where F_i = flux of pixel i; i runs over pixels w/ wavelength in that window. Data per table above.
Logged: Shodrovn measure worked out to 13.2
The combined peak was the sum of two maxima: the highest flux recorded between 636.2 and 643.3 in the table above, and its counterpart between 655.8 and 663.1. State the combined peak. 88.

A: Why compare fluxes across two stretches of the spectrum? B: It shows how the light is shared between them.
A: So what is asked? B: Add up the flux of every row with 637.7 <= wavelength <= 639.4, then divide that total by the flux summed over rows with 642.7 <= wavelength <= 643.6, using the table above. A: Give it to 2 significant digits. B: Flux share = 2.0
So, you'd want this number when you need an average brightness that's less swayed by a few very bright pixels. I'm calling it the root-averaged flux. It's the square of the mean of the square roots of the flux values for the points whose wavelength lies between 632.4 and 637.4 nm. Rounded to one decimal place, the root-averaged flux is 13.4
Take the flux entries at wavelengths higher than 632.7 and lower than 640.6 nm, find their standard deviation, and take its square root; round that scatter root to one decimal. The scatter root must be 1.0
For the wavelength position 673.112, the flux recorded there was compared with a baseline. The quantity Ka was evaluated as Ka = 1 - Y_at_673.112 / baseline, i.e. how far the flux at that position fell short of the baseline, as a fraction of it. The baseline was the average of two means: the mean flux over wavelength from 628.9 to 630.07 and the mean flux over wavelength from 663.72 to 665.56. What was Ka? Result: -0.34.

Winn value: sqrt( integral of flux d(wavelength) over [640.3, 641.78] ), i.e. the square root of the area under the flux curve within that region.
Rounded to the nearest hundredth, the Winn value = 4.48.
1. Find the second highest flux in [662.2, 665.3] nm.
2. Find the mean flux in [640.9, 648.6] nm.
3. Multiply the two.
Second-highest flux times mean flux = 192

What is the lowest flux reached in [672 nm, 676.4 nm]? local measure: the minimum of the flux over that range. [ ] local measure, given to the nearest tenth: 10.4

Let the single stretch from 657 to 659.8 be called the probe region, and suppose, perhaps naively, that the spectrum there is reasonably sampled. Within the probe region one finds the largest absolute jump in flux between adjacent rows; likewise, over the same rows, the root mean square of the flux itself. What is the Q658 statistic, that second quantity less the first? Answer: 3.4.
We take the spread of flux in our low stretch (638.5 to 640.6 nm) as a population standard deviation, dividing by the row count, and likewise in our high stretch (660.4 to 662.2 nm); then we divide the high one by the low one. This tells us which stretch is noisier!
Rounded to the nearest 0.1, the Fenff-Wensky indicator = 2.0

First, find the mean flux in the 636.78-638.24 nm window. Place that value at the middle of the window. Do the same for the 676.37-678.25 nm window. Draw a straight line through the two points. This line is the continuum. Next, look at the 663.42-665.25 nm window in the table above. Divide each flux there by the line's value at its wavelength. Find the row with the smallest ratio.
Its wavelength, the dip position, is 665.101 nm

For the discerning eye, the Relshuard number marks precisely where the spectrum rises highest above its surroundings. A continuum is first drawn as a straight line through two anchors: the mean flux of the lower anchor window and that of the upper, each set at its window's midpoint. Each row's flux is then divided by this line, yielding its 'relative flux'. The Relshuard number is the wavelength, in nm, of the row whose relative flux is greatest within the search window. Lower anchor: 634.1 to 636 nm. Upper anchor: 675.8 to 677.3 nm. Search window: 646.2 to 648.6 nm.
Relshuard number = 647.869 nm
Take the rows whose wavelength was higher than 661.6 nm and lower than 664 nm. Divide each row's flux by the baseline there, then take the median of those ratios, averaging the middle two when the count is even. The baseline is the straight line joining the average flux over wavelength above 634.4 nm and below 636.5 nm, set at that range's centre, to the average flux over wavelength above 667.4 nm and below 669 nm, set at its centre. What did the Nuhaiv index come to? 1.050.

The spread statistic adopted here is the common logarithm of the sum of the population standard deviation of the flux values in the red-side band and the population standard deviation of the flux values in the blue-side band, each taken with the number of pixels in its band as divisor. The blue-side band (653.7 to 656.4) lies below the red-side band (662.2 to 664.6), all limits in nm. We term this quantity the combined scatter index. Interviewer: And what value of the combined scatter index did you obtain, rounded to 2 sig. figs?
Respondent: 1.3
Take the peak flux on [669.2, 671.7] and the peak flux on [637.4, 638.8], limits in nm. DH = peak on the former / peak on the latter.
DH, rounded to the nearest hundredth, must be 1.43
